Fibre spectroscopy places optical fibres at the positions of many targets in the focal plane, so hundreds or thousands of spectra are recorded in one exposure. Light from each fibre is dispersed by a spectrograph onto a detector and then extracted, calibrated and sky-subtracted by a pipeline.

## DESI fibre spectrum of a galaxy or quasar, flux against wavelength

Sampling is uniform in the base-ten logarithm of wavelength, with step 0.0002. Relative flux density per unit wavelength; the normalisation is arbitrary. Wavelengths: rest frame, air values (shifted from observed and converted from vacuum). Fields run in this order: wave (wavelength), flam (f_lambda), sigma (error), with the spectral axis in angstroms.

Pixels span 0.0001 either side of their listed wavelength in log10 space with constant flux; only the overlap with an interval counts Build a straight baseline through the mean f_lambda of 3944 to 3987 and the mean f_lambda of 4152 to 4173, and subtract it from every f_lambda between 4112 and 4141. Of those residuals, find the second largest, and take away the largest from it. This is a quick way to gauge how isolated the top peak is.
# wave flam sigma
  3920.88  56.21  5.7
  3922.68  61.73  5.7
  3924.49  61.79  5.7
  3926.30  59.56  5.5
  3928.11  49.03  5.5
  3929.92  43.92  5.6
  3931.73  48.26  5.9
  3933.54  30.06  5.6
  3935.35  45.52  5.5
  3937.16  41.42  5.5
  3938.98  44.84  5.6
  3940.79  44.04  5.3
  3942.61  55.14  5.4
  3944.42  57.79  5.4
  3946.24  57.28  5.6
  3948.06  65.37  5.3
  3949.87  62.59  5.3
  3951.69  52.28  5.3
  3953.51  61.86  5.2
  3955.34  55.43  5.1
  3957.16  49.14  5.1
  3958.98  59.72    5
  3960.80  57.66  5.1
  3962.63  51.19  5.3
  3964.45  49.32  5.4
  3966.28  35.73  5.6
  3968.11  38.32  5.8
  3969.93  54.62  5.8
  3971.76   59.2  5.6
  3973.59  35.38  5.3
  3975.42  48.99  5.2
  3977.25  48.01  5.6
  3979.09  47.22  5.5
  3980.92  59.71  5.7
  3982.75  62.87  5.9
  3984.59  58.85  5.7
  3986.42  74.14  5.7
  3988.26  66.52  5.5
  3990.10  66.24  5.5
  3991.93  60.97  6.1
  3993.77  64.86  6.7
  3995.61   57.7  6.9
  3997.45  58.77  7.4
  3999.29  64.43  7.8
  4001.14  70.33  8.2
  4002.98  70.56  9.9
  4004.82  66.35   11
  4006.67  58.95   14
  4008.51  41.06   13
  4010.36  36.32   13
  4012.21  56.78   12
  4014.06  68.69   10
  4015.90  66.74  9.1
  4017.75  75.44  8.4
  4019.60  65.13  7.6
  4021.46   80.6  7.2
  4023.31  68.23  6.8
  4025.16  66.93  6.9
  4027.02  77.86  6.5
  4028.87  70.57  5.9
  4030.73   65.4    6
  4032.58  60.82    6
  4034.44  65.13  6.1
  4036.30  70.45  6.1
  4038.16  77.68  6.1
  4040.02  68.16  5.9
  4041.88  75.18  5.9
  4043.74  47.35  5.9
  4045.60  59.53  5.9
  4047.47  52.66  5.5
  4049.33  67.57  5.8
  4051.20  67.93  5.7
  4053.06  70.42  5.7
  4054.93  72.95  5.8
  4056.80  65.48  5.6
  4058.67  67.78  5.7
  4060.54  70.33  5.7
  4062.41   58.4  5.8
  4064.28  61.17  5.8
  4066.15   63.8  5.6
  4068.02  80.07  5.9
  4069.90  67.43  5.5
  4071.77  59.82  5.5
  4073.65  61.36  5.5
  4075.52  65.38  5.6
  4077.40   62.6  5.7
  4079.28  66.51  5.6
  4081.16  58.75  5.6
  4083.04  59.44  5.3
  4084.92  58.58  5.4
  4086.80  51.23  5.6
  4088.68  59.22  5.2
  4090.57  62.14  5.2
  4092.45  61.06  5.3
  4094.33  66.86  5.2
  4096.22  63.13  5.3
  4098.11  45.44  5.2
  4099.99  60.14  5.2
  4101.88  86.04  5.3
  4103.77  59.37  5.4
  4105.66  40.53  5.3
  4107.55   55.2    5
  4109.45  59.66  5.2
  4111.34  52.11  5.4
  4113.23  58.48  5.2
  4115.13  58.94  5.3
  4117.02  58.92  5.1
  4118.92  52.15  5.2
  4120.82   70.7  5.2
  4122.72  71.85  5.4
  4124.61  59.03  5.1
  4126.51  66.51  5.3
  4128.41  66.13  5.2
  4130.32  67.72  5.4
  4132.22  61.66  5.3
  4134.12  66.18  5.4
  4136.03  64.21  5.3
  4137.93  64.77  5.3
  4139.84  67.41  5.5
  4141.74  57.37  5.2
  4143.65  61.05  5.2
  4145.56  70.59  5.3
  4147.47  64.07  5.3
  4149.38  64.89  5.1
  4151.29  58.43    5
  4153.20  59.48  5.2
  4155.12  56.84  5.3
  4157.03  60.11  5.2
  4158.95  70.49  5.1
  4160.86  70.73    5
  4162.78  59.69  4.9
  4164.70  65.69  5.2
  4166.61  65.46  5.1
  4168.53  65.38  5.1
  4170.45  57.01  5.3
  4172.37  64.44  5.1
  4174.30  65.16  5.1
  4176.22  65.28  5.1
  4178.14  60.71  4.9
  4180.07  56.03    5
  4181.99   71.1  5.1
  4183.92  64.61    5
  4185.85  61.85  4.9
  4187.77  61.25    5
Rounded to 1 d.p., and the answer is -1.1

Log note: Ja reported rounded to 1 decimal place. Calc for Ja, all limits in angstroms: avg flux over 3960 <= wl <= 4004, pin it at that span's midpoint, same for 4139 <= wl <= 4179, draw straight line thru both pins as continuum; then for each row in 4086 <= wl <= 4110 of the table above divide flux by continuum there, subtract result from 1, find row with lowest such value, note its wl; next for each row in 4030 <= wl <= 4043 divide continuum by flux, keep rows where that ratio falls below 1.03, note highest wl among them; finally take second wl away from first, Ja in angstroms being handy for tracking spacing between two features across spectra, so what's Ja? 60.0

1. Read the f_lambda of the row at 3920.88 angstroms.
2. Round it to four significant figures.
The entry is 56.21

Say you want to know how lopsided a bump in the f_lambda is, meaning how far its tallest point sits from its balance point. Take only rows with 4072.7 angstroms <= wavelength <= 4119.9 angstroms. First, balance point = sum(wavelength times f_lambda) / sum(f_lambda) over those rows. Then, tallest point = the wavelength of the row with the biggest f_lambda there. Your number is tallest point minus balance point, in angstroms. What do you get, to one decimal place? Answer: 6.1 angstroms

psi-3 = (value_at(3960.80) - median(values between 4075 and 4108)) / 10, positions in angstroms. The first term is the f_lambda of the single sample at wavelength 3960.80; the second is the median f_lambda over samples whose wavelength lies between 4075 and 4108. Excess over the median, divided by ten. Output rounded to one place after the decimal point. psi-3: -0.2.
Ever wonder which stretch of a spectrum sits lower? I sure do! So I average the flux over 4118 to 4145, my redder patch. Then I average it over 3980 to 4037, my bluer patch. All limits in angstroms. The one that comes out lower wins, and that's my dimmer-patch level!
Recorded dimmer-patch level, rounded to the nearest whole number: 64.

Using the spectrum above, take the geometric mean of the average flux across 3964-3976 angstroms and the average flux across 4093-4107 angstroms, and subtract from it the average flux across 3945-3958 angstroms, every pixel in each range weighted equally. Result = -5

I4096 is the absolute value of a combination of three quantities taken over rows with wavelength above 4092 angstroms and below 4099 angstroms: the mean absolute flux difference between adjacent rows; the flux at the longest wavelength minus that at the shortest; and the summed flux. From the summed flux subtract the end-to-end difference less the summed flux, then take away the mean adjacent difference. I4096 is 480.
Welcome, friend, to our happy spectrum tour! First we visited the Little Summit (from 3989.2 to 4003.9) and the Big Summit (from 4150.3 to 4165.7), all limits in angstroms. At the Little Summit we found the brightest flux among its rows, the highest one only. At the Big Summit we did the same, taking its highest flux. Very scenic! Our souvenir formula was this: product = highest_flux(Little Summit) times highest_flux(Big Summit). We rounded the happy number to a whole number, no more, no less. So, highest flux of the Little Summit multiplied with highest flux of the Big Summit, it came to 4991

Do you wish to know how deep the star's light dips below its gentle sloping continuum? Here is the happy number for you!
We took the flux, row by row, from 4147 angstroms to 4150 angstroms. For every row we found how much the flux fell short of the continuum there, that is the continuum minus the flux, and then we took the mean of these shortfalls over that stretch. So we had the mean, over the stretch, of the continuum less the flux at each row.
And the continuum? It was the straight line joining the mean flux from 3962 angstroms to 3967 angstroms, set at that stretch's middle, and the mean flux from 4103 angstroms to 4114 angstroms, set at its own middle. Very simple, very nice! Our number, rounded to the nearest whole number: -8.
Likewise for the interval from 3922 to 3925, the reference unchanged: -19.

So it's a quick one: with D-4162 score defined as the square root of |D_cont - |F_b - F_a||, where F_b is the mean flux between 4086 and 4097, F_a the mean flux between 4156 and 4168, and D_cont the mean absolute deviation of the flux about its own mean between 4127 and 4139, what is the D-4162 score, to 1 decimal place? 1.8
